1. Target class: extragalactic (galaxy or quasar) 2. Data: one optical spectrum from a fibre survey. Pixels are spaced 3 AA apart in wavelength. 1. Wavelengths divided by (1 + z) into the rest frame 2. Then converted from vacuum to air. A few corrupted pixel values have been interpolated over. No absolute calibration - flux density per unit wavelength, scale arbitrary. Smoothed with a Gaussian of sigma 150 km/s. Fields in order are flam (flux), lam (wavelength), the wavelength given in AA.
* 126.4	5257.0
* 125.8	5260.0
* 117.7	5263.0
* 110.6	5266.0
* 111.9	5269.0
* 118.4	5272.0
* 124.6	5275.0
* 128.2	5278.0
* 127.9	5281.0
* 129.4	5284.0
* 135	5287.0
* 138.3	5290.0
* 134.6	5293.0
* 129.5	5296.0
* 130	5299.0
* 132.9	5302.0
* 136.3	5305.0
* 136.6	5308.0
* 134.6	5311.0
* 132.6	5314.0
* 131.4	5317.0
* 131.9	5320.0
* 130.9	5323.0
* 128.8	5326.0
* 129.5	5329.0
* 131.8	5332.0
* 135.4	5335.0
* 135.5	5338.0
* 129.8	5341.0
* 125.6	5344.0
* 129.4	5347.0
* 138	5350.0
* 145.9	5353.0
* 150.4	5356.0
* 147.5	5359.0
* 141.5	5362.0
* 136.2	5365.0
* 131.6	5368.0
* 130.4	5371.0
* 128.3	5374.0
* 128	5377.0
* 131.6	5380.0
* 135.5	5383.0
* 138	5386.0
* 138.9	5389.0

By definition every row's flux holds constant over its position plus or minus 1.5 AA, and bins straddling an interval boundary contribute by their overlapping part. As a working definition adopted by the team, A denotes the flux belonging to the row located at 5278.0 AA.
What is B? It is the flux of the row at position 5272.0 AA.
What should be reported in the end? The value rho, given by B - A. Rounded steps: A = 128.2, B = 118.4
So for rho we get -10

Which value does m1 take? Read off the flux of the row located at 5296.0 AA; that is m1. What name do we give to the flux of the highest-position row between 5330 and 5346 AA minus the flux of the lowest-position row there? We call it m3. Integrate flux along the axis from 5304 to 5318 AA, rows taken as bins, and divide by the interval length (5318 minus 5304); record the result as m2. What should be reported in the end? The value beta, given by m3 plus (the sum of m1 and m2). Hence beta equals 258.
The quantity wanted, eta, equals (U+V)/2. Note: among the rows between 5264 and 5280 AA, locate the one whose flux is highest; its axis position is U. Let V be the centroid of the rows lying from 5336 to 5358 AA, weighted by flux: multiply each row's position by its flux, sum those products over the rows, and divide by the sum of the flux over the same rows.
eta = 5312.6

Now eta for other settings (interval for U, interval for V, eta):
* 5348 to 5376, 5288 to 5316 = 5329.0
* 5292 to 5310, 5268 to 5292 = 5294.0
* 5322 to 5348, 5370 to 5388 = 5358.3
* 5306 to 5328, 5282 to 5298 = 5299.0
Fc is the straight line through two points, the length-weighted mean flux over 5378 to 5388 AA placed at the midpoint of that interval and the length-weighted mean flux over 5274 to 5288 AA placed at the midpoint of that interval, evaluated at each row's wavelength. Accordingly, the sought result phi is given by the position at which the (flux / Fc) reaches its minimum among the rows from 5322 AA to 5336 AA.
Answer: 5326.0 AA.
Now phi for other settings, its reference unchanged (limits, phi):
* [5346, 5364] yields 5347.0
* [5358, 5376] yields 5374.0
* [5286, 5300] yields 5296.0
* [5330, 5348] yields 5344.0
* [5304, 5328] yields 5326.0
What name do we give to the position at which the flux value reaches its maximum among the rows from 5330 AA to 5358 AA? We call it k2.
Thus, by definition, 5356.0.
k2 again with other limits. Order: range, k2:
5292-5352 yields 5350.0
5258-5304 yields 5290.0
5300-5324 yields 5308.0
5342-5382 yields 5356.0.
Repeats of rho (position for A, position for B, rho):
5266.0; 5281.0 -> 17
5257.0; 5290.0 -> 12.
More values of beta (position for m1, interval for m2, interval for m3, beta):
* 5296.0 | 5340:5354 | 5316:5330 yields 261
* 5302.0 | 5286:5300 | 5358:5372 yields 249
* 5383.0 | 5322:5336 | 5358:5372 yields 250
